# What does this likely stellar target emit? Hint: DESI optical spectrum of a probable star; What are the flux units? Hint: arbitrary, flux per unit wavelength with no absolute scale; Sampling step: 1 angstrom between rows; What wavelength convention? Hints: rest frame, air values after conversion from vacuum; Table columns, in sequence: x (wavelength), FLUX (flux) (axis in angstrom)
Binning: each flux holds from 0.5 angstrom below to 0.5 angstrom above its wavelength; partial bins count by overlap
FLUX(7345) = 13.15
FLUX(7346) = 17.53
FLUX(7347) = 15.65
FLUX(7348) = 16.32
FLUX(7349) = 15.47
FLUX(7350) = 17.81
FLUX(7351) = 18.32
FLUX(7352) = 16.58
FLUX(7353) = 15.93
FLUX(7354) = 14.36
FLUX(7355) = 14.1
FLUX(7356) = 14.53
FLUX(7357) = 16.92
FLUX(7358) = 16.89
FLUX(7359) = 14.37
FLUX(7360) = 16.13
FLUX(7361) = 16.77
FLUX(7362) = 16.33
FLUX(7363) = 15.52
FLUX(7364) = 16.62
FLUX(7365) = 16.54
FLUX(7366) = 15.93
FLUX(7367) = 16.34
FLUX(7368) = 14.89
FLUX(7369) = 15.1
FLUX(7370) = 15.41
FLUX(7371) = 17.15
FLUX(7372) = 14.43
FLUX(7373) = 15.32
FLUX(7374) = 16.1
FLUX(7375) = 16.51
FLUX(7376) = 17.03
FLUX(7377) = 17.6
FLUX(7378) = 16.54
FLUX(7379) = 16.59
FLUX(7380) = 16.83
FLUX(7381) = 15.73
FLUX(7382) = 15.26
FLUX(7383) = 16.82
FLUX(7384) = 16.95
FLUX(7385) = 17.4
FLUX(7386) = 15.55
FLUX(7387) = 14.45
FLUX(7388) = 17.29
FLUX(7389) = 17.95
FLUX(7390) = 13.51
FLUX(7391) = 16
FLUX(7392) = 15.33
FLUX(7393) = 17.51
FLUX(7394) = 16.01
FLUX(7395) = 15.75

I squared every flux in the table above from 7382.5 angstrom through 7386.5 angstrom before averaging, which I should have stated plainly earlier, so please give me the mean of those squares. 279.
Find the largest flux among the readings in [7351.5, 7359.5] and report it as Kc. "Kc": 16.92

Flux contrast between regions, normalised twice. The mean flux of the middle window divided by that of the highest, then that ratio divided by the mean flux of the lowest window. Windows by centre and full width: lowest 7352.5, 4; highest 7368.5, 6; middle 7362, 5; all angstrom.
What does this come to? 0.063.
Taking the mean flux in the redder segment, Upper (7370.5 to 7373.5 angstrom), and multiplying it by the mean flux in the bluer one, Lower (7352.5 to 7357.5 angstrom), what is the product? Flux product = 237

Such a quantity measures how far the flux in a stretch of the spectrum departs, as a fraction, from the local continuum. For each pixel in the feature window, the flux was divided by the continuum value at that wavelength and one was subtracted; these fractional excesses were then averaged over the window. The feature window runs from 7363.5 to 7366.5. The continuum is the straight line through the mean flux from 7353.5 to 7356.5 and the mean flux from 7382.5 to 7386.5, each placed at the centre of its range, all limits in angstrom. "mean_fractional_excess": 0.08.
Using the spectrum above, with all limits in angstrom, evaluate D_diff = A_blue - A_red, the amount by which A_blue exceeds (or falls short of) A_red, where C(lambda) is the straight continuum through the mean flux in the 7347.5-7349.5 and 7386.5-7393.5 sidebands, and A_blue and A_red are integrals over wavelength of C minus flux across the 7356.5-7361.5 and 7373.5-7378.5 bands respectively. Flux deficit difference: 2.5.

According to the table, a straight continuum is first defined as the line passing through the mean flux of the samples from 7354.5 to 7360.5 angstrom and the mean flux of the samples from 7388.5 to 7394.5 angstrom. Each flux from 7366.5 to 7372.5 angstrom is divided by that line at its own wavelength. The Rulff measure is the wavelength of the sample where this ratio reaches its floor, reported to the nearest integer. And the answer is 7372 angstrom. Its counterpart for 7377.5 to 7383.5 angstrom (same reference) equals 7382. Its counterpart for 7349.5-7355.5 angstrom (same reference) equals 7355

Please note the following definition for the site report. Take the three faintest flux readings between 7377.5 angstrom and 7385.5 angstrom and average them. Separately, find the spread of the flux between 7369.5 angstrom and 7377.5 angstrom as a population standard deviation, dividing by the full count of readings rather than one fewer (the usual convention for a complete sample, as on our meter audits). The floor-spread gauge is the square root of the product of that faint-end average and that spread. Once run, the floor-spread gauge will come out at 4.0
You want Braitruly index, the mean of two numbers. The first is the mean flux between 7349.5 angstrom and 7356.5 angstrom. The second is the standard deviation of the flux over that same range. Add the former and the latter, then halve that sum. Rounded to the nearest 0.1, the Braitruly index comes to 8.8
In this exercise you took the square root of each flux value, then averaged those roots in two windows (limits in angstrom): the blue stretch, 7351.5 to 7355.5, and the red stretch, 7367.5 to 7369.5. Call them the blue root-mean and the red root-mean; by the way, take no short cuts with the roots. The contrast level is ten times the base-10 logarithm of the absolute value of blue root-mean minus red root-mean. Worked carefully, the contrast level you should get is -15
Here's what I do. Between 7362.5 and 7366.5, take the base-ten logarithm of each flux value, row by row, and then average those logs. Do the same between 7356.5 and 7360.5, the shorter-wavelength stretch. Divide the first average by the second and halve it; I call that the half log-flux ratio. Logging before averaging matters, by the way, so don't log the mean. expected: 0.501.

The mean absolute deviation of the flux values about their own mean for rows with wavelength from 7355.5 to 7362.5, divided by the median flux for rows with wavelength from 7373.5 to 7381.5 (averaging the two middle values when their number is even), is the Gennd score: 0.053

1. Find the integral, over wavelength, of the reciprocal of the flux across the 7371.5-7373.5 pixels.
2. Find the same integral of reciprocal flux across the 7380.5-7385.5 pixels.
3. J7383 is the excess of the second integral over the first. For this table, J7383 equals 0.17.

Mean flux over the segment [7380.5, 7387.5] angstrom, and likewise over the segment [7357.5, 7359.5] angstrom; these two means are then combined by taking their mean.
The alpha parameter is 15.8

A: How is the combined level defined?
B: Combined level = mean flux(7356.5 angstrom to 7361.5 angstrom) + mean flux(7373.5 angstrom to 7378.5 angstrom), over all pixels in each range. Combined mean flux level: 33.0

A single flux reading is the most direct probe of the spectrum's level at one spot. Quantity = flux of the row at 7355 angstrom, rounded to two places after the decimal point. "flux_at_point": 14.10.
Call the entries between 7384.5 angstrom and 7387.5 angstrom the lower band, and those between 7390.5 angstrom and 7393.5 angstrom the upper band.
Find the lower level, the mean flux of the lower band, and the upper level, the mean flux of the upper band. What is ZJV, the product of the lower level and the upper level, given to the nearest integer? 257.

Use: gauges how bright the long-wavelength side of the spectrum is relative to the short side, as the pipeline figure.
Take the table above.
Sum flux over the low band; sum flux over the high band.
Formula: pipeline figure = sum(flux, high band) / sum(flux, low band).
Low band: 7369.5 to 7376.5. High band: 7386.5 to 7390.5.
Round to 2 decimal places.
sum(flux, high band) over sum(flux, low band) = 0.56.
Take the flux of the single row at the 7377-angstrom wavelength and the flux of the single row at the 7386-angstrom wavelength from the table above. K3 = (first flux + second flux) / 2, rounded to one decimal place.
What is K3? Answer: 16.6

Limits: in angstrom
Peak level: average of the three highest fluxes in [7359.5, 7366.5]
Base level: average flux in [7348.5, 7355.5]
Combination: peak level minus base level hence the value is 0.56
